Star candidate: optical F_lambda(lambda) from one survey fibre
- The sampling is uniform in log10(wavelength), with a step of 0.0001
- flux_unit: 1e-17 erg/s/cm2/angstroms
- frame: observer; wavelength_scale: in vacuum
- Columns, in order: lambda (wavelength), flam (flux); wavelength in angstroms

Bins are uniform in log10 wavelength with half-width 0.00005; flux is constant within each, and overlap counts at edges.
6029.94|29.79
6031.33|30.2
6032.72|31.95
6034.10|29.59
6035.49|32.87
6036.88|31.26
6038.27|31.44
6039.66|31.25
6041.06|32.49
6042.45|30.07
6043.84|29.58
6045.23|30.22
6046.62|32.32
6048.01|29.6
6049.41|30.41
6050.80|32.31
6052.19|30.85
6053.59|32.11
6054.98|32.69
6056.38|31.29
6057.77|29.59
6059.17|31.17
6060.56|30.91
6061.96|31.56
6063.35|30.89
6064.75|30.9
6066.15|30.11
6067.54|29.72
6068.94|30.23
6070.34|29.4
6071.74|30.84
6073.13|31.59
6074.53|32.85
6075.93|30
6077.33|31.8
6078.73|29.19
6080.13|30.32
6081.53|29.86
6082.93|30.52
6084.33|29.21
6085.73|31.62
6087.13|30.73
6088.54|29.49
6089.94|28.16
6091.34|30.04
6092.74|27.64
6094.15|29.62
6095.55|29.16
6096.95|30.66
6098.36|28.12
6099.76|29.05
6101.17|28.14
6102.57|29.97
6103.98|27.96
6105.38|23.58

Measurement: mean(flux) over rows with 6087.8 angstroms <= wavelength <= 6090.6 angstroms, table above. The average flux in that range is 28.8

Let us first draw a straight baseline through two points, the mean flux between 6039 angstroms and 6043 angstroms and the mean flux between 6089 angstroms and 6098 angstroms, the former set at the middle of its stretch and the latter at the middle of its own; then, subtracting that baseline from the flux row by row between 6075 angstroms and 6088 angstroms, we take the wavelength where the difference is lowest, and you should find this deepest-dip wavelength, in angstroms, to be 6078.73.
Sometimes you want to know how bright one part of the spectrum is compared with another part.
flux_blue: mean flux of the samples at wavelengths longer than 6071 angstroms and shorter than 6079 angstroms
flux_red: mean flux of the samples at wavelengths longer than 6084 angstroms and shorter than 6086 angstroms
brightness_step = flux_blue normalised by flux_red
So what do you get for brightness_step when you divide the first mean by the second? 1.02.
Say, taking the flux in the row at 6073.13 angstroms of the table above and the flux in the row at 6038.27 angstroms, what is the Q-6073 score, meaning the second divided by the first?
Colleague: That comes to 1.00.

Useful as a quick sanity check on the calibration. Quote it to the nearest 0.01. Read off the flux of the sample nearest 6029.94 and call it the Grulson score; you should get 29.79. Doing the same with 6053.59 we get 32.11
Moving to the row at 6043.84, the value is 29.58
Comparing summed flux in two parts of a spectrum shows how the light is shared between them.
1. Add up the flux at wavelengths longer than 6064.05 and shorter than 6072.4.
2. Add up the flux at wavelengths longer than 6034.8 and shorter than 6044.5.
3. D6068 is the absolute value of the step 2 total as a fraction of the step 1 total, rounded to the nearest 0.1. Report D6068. 1.2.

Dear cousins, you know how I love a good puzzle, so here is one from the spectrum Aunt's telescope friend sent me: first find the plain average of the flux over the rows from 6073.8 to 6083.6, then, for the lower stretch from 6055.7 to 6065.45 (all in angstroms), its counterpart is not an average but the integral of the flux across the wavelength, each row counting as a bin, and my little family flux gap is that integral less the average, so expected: 271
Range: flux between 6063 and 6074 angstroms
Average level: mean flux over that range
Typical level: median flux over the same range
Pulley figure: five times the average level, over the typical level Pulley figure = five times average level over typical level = 4.99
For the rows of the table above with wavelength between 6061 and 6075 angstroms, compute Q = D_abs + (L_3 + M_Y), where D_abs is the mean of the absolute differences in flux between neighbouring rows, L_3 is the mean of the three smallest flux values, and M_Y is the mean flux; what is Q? 61.3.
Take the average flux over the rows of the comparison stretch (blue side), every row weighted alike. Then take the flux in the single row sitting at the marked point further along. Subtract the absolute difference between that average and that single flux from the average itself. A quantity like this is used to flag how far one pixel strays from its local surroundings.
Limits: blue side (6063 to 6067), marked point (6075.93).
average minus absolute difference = 30.0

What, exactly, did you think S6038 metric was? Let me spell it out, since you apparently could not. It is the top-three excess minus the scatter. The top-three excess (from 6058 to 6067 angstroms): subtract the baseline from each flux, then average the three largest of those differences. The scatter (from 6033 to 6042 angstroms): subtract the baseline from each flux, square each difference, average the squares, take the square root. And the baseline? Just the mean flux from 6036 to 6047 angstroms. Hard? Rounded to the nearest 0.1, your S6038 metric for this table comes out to -1.0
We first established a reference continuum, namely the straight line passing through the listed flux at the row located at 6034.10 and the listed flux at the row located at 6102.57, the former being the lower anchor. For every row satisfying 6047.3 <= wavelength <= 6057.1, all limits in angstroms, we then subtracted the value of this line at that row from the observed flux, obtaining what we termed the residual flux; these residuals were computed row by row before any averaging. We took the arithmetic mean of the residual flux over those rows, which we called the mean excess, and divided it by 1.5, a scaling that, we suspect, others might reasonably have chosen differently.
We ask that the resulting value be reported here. 1.1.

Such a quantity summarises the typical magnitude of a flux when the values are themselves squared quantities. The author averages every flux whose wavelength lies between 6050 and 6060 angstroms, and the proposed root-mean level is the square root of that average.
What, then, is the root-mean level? 5.606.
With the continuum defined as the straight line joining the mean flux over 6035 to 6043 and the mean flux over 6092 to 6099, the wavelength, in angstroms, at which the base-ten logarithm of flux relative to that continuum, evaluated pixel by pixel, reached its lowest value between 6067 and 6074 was 6070.34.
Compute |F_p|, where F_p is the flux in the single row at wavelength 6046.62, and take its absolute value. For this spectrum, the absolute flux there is 32.3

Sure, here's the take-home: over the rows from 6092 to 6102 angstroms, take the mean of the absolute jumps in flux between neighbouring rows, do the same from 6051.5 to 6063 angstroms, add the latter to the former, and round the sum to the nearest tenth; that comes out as 2.4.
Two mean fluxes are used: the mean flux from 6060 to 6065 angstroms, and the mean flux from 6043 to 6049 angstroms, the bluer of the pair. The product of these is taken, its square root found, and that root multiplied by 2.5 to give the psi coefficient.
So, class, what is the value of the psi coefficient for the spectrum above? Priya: 76.9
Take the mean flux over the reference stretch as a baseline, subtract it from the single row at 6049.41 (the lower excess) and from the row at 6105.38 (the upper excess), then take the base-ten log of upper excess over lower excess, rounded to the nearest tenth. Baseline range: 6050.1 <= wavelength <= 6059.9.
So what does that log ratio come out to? 0.9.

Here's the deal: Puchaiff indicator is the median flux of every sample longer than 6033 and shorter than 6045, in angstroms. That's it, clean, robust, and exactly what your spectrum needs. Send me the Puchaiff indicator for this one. 31.3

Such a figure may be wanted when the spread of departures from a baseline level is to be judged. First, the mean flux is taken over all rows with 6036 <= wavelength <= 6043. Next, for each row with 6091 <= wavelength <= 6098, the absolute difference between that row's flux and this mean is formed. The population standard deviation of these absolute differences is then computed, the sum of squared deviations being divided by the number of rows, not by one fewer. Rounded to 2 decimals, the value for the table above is 1.02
